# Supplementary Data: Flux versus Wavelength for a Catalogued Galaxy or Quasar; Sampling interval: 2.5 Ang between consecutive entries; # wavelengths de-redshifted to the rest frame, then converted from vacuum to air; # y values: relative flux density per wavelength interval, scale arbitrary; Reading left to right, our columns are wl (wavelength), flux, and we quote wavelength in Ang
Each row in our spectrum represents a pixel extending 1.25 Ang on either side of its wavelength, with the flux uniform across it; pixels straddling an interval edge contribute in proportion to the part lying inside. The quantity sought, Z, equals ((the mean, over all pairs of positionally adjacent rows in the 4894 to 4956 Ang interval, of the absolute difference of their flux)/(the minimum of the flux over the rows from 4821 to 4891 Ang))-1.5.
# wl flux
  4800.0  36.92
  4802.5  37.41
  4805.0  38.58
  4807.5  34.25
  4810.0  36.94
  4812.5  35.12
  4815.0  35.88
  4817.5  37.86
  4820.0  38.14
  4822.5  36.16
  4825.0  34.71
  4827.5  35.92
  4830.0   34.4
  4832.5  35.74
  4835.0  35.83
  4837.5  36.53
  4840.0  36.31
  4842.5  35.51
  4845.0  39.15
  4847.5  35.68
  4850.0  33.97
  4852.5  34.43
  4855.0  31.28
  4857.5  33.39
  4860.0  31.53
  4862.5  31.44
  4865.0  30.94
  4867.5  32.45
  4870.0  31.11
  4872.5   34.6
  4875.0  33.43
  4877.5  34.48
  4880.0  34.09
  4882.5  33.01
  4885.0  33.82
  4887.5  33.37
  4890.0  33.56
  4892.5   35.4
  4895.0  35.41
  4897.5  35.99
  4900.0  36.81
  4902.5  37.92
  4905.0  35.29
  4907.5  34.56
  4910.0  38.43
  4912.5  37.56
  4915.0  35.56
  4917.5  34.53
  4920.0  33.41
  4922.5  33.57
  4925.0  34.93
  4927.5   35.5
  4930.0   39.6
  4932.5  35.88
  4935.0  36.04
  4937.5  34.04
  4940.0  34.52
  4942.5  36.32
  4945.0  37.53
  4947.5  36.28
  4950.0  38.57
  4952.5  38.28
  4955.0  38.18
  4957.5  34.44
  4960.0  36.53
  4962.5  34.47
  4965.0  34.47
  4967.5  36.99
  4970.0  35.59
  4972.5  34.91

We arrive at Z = -1.45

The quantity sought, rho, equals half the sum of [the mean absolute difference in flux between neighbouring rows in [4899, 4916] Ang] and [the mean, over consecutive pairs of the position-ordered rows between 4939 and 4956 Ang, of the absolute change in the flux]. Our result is 1.51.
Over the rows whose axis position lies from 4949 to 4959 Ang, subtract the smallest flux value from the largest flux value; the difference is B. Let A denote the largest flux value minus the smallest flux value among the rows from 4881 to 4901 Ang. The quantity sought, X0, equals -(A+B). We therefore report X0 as -7.9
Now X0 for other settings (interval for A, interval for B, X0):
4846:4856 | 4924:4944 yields -10.0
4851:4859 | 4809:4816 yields -5.0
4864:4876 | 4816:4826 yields -7.1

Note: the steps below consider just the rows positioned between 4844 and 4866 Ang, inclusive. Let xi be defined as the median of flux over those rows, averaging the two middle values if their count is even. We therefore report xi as 33.4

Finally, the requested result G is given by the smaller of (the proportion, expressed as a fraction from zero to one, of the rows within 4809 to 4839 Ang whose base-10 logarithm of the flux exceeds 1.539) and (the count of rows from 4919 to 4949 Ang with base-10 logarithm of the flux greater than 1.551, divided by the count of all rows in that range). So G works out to 0.5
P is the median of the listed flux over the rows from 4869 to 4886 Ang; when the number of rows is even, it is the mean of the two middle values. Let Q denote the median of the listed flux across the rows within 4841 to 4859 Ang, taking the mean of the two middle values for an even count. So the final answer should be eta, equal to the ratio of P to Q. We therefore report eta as 0.98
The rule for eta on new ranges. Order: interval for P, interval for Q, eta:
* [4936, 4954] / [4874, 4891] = 1.08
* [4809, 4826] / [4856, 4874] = 1.15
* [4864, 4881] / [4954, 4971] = 0.94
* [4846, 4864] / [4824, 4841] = 0.93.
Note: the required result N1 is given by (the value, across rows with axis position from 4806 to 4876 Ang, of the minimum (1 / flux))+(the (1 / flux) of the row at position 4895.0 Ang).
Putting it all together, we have 0.0538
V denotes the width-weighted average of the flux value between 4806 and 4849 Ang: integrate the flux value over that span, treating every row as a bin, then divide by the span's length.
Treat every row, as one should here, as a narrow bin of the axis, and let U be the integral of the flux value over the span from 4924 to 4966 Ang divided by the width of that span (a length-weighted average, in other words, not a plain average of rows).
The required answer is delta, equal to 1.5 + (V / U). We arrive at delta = 2.50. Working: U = 36.2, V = 36.1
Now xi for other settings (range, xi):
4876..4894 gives 33.8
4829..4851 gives 35.7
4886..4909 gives 35.4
